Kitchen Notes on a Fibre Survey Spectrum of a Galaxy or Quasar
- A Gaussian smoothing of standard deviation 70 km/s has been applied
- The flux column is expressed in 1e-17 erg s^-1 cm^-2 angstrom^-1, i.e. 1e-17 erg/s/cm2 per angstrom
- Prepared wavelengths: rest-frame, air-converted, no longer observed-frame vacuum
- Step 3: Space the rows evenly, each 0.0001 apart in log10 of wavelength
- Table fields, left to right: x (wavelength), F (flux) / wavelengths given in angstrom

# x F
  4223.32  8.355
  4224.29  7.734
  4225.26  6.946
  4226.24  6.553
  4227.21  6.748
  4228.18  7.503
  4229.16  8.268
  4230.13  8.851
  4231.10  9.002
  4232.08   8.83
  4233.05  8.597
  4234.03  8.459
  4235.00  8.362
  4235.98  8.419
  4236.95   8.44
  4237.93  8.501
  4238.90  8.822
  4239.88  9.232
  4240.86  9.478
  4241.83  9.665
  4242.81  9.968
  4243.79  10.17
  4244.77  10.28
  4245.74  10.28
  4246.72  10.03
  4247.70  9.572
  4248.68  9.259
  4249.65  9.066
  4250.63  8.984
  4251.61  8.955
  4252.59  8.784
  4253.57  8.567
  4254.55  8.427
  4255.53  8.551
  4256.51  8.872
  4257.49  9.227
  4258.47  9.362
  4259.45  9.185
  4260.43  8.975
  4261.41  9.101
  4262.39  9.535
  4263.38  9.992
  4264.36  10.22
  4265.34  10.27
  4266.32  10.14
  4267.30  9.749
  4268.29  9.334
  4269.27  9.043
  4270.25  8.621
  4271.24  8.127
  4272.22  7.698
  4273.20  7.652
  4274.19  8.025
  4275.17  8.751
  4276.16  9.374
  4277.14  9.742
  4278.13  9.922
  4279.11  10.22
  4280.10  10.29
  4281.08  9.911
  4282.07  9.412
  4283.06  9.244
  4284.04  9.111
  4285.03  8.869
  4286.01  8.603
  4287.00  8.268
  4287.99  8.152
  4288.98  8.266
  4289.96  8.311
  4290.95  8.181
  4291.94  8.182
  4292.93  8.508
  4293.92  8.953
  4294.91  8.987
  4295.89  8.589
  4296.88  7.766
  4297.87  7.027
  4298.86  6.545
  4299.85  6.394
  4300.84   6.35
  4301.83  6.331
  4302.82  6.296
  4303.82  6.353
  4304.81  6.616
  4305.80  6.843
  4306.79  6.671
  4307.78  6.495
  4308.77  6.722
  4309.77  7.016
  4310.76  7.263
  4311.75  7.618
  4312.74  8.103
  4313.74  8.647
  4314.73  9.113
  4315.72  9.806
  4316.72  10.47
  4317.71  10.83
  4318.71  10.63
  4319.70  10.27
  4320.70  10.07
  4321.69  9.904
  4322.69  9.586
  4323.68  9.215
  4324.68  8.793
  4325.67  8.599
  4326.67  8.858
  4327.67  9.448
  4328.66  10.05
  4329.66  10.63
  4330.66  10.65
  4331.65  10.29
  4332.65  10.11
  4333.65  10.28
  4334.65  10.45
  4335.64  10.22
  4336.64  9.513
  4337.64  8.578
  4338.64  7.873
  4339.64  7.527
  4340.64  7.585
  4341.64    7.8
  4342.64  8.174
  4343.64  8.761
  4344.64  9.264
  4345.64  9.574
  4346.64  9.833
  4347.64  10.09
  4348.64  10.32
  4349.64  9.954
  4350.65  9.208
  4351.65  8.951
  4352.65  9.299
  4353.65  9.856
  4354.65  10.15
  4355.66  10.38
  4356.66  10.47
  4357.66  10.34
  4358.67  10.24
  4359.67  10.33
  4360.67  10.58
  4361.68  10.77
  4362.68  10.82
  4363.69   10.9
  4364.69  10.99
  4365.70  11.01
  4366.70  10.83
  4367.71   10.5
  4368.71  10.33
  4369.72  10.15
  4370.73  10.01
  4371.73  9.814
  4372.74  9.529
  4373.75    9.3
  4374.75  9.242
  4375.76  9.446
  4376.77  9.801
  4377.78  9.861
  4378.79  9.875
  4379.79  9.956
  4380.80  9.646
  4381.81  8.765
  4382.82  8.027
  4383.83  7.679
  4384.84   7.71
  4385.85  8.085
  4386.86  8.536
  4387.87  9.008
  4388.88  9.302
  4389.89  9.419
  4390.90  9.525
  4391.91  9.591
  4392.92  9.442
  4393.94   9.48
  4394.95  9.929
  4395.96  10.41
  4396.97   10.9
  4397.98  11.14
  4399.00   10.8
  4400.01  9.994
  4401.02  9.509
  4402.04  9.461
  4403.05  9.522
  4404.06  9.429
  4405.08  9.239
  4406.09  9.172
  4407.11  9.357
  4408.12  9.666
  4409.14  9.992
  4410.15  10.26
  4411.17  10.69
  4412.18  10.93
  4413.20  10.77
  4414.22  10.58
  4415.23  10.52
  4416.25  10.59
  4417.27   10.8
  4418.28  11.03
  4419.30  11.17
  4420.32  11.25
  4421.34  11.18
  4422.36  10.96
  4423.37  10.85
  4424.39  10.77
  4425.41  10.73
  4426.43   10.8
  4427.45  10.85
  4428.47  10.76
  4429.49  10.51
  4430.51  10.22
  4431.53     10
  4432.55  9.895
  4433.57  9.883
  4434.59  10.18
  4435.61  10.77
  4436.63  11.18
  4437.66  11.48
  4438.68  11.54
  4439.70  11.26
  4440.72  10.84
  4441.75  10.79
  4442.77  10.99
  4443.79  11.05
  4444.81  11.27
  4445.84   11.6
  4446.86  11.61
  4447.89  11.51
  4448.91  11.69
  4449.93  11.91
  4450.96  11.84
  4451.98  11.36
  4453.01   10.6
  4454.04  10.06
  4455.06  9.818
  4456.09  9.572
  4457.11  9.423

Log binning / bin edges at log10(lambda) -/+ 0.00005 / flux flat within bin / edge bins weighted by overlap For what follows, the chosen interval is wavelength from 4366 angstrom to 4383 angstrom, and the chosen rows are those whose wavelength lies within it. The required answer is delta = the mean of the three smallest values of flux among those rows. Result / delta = 8.7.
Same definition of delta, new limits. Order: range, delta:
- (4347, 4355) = 9.2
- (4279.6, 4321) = 6.3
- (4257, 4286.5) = 7.8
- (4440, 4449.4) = 10.9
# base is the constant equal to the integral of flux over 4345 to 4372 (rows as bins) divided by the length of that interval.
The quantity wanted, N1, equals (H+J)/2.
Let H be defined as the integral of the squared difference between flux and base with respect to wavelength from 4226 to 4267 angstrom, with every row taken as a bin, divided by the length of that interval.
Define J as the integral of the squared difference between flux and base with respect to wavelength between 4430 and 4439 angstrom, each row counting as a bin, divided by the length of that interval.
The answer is 1.3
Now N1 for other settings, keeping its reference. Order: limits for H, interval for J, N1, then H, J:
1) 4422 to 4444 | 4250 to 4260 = 1.2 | 0.5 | 1.82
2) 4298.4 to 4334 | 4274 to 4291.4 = 3.6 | 5.4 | 1.88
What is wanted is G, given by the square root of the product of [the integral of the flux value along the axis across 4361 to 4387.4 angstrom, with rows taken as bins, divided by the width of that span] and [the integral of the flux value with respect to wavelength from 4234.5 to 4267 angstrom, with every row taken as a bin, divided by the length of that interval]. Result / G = 9.5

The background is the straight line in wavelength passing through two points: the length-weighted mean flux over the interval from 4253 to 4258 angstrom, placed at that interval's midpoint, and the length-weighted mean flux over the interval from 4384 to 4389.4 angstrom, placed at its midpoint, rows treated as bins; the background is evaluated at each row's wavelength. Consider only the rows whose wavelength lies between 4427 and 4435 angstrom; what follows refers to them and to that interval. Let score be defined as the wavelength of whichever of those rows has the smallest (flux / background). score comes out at 4433.57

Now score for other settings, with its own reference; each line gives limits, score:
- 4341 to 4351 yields 4341.64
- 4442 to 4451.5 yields 4442.77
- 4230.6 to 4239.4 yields 4235.00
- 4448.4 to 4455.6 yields 4455.06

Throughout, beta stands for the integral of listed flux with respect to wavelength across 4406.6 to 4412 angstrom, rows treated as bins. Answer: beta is 54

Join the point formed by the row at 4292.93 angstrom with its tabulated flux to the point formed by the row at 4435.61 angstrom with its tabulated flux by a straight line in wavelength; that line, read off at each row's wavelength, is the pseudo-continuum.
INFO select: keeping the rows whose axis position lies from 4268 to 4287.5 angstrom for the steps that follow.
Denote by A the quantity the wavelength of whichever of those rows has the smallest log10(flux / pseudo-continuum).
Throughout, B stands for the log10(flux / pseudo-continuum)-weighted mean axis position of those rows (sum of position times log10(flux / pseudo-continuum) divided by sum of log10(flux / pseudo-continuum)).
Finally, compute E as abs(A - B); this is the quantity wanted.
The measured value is 5.2 angstrom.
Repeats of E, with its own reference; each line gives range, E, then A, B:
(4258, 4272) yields 7.1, 4271.24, 4264.2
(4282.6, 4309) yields 1.5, 4302.82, 4304.3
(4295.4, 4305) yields 1.5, 4302.82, 4301.3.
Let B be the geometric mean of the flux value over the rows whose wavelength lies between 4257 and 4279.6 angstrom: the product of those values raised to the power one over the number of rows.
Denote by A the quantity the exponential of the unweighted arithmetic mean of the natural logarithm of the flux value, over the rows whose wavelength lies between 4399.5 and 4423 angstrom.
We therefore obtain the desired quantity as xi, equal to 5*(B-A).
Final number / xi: -5.2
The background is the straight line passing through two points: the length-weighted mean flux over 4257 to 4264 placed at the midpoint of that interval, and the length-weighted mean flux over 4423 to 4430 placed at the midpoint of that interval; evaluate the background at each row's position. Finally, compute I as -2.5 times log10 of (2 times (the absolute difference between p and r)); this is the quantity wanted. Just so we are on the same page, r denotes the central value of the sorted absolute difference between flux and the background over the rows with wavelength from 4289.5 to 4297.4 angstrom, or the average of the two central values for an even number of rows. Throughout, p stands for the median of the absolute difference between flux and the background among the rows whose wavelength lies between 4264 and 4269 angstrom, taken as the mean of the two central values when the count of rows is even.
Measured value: 0.1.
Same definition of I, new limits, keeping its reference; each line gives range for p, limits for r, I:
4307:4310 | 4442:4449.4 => -1.7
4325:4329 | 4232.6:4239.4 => 1.9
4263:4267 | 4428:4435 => 1.3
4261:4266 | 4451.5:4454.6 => 0.9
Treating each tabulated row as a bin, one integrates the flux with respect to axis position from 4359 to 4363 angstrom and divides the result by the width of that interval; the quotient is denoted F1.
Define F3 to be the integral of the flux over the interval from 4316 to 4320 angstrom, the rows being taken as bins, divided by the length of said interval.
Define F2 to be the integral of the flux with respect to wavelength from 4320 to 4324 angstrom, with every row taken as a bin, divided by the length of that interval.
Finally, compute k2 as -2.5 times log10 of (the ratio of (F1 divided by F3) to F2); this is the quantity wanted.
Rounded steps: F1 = 10.6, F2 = 9.7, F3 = 10.5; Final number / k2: 2.46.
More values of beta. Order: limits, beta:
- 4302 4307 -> 33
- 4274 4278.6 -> 42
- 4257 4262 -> 46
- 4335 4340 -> 44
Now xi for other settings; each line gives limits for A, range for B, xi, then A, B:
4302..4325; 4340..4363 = 6.9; 8.3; 9.6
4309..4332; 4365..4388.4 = 0.4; 9.3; 9.4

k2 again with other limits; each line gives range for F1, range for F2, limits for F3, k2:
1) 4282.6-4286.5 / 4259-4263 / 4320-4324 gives 2.50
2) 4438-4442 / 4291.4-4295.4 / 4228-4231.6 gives 2.05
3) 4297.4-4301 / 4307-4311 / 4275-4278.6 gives 2.48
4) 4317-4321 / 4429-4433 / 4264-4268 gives 2.47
